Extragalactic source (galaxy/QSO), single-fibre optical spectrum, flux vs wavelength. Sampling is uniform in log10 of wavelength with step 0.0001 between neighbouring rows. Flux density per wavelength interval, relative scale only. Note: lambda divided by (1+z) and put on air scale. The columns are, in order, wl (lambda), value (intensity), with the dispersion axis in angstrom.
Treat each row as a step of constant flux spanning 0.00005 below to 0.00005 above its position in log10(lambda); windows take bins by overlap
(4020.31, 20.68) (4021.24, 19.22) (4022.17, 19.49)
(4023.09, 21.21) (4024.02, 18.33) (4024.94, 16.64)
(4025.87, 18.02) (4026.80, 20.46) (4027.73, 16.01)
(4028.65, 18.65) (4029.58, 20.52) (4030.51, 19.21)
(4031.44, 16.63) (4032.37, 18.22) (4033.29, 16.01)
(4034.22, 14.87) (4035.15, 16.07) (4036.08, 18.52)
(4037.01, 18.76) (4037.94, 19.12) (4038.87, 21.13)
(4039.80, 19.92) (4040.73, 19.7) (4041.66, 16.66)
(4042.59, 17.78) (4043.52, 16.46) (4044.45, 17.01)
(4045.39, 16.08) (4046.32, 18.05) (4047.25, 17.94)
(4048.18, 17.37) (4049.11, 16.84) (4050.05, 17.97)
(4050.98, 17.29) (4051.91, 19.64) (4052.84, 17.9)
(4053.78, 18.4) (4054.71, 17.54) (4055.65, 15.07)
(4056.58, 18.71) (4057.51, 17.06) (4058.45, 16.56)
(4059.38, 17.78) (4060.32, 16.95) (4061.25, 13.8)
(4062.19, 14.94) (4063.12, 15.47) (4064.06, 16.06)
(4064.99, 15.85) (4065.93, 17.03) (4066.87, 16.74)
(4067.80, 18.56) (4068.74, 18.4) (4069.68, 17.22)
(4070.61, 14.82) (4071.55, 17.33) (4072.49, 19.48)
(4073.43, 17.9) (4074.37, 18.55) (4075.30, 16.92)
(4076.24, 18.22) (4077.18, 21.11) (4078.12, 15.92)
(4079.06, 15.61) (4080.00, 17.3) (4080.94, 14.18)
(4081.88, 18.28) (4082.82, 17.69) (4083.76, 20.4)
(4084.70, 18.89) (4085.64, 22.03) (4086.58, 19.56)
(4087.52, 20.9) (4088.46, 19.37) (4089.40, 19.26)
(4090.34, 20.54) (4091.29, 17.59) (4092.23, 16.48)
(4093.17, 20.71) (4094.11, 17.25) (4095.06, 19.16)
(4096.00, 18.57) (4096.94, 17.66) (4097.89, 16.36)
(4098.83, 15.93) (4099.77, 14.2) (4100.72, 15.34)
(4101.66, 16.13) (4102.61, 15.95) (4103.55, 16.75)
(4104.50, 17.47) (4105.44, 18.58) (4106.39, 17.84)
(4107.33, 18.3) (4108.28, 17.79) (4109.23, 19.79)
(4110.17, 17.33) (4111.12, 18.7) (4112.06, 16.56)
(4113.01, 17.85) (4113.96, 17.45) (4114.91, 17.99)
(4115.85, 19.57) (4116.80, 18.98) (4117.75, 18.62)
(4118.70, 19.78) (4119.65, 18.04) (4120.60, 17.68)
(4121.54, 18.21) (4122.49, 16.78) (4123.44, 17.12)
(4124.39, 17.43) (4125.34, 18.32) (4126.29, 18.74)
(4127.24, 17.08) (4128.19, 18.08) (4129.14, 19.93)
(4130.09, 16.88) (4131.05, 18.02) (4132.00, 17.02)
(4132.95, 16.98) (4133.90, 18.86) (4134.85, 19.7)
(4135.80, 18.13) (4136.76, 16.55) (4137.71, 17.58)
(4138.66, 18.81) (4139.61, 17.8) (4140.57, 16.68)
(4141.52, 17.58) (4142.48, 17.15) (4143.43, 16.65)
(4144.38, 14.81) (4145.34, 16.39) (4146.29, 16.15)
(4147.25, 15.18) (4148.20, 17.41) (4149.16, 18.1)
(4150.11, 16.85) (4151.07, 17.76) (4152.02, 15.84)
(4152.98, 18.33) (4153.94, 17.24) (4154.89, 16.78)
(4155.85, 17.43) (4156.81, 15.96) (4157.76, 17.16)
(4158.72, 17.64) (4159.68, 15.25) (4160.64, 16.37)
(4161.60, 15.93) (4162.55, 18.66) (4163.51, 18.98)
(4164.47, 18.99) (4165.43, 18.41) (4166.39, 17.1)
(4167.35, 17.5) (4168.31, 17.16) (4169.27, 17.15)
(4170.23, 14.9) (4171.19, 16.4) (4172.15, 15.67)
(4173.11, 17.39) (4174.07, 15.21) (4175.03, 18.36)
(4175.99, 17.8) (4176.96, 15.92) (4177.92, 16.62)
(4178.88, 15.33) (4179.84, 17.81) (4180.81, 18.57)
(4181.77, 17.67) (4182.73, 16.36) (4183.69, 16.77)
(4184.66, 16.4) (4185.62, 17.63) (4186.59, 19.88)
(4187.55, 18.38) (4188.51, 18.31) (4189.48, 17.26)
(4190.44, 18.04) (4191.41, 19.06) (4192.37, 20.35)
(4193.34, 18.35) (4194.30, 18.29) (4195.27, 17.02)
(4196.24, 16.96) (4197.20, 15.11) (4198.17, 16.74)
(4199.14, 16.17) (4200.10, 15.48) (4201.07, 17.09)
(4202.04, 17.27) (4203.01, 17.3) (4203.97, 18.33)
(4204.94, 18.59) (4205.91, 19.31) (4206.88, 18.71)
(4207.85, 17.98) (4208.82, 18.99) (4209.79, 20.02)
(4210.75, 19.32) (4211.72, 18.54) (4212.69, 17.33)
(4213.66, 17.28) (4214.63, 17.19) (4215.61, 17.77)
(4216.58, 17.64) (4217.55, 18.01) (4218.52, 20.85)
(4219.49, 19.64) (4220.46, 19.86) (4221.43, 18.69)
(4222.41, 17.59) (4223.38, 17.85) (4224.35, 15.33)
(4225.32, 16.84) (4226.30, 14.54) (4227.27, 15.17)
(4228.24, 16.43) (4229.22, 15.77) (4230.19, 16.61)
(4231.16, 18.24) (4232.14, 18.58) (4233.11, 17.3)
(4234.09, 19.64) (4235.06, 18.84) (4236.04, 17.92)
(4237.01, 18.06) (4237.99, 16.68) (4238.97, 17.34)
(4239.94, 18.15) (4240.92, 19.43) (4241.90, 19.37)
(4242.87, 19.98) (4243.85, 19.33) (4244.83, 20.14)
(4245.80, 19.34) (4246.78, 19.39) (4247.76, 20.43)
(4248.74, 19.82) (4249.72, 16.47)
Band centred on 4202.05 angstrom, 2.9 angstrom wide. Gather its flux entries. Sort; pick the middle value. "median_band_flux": 17.3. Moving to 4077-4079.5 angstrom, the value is 15.9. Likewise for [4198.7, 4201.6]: 16.2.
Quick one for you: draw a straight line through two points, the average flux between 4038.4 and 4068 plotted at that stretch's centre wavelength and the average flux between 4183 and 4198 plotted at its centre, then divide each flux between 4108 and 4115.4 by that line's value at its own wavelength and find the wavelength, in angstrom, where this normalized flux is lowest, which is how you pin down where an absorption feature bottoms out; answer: 4112.06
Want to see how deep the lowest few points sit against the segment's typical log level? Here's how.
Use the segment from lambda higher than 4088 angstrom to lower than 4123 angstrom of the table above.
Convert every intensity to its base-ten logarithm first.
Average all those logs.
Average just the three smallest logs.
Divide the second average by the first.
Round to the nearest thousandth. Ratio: 0.944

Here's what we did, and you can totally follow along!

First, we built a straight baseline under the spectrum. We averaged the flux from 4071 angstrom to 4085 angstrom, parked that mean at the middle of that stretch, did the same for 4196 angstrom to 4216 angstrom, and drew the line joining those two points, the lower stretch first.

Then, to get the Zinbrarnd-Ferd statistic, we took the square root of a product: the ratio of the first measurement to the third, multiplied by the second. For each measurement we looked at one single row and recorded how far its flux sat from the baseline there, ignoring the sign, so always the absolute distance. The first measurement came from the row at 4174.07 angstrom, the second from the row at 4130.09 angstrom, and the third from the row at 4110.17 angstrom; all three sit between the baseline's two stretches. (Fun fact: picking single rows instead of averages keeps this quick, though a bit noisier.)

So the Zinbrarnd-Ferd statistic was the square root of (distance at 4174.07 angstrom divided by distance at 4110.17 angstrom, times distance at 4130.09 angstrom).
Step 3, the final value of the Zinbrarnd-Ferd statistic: 2.2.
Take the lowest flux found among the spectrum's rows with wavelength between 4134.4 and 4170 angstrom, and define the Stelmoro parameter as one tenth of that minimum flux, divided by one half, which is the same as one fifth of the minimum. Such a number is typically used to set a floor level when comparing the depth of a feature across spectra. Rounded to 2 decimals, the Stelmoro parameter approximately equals 2.96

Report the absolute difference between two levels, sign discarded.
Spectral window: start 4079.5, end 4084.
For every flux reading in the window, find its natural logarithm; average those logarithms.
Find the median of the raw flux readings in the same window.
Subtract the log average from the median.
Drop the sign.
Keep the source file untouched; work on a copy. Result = 14.8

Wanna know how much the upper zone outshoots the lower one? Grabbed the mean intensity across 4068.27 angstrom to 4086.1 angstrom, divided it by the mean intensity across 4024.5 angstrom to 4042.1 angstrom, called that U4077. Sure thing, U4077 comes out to 0.99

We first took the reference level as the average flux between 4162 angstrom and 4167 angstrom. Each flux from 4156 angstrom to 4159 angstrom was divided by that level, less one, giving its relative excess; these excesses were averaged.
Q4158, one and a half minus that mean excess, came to 1.58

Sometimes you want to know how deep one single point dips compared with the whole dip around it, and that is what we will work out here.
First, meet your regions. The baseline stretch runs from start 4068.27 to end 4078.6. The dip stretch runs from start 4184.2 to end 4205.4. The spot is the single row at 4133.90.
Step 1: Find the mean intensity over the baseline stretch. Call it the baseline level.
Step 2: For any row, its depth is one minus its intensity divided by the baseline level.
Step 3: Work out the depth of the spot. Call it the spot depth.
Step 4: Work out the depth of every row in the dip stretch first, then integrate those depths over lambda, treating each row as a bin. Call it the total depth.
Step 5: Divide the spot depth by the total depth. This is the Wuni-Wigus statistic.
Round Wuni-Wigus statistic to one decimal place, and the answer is -0.3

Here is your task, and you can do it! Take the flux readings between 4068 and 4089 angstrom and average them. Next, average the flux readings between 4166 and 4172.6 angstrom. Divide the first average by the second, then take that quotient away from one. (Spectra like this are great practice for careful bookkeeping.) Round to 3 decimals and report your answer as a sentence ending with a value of -0.099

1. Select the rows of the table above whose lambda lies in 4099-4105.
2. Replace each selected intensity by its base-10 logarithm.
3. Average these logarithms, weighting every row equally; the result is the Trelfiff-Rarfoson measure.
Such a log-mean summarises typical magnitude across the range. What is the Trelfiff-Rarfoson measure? 1.20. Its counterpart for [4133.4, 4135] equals 1.29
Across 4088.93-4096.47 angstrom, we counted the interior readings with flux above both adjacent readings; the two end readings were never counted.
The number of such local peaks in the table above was 3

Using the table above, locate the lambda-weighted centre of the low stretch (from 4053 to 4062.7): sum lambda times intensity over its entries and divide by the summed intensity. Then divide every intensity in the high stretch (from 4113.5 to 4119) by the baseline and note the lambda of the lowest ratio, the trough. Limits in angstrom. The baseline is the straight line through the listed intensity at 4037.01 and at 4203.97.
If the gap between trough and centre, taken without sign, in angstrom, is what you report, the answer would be 56.1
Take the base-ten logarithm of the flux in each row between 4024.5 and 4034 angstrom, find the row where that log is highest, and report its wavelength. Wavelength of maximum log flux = 4029.58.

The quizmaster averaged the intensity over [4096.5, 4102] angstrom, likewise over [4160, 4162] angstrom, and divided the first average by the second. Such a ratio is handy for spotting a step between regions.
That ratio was 0.99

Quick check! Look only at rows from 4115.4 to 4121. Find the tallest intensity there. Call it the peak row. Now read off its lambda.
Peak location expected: 4118.70 angstrom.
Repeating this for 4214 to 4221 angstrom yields 4218.52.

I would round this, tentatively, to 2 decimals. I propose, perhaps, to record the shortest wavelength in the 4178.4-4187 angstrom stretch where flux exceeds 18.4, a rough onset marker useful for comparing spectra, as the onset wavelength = 4180.81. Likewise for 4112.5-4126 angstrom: 4115.85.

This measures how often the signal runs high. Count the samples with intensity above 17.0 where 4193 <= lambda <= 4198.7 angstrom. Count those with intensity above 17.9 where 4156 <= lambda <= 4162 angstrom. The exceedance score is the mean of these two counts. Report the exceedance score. 1.5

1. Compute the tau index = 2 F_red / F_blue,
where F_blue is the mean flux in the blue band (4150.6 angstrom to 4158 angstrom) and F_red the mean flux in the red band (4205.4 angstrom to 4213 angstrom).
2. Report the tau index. 2.20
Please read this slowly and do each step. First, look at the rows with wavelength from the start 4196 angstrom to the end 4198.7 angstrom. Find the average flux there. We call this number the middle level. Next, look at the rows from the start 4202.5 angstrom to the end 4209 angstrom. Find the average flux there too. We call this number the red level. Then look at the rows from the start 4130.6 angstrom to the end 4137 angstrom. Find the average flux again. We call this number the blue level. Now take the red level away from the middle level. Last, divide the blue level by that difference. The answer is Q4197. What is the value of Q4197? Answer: -8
